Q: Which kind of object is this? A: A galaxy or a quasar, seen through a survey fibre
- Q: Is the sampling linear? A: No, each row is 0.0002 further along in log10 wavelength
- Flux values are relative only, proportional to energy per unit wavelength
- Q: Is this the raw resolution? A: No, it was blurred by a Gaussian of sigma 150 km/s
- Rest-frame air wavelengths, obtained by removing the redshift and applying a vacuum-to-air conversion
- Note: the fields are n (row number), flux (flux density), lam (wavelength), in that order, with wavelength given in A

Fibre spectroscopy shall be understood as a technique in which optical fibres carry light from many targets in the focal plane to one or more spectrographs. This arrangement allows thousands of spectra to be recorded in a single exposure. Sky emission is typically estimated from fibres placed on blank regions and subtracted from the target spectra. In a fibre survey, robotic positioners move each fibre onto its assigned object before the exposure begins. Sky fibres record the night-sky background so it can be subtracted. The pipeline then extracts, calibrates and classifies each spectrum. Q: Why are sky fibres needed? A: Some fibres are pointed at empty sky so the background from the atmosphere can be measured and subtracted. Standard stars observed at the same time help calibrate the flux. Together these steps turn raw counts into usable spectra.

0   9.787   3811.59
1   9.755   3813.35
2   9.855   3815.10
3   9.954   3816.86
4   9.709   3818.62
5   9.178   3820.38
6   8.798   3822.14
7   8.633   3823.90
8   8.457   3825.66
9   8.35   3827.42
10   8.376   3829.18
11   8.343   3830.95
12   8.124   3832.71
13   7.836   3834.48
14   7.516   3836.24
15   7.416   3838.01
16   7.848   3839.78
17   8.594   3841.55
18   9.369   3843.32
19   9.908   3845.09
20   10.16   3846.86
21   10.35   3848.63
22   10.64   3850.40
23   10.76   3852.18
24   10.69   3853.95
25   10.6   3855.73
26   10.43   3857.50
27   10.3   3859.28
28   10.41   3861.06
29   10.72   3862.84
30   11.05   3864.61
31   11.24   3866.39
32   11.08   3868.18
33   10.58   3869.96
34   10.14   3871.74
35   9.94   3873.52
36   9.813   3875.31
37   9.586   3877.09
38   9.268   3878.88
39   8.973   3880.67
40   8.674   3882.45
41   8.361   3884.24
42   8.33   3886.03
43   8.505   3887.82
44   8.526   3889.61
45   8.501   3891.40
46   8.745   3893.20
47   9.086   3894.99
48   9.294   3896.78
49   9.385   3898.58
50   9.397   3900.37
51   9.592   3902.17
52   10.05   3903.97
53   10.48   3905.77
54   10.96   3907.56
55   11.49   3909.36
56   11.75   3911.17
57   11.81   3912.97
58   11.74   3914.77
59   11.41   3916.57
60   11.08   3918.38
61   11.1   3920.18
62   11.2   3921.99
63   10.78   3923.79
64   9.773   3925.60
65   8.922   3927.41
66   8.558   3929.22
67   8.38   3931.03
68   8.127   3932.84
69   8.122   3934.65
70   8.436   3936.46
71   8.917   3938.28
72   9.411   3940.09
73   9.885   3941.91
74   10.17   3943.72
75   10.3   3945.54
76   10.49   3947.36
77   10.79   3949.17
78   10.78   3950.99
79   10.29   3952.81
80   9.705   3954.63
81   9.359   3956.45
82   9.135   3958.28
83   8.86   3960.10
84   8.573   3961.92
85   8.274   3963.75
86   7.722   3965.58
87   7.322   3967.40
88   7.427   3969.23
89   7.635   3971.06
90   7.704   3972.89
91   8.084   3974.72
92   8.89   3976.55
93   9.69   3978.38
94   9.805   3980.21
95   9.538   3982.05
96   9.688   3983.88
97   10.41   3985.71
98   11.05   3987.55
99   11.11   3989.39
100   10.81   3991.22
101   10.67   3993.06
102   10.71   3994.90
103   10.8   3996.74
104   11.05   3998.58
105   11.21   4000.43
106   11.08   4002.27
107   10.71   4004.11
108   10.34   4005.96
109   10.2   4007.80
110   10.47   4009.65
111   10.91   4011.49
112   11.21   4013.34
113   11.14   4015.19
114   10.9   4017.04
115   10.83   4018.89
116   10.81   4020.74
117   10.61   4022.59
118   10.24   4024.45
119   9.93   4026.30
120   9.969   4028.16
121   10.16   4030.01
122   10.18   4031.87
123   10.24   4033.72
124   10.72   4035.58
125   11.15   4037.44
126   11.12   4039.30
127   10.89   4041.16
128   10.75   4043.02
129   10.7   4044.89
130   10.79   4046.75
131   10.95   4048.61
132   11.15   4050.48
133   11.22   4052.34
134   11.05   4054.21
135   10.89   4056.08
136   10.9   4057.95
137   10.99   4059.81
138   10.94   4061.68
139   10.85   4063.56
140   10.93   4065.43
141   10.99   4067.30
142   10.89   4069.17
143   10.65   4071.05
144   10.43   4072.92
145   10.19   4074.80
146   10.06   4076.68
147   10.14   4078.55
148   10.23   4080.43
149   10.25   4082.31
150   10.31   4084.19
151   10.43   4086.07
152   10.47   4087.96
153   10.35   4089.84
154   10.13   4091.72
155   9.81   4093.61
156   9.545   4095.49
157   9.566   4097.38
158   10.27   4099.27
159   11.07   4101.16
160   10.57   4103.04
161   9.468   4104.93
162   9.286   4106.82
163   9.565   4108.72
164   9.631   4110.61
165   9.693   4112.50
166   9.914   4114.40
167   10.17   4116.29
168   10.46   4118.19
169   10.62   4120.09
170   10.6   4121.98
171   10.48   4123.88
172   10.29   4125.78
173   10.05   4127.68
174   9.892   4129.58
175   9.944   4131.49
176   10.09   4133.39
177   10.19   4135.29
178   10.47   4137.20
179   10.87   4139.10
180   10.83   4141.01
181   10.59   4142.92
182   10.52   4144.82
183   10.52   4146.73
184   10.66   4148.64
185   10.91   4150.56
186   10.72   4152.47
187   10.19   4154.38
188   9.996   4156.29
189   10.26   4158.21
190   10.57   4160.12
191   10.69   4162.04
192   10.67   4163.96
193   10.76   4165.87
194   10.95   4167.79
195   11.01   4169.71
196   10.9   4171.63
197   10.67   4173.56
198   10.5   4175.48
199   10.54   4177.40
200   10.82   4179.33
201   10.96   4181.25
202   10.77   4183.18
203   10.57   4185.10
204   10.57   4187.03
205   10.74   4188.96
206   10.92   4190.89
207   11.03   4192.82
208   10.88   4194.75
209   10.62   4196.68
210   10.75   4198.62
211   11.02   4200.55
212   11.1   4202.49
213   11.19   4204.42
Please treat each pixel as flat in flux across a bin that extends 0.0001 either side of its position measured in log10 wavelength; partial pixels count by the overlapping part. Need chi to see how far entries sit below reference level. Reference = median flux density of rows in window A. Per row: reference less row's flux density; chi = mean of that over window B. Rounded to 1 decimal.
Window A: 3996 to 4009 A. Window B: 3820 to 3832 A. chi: 2.2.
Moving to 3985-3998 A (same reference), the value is 0.0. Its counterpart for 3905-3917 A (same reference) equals -0.6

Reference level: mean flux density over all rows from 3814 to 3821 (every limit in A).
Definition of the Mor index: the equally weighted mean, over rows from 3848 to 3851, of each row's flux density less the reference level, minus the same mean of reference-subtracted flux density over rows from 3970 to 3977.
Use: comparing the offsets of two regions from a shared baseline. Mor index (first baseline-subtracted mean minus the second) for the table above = 2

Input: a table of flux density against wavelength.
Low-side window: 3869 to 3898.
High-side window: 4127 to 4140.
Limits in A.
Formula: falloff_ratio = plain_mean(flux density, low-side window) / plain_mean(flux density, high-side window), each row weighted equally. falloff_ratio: 0.90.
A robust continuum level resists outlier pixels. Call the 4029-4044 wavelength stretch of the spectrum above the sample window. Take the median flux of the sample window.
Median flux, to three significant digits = 10.7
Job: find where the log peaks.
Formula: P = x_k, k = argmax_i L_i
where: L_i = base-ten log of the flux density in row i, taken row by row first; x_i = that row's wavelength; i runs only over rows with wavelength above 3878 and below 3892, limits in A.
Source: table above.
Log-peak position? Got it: 3878.88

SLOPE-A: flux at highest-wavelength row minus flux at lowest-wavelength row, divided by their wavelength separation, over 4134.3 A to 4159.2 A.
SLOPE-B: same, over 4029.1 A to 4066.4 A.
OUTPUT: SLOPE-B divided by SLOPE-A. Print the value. 7.1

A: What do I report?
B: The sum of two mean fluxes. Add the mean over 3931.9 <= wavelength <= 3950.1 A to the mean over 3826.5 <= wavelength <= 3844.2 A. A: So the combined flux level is 17.6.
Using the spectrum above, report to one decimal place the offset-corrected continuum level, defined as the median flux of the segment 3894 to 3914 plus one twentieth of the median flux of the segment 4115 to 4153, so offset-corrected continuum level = 10.6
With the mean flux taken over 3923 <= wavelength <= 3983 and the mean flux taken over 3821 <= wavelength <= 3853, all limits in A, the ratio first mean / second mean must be 1.03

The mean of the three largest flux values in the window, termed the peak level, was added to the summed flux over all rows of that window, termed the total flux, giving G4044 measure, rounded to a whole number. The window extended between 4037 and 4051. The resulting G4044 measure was 99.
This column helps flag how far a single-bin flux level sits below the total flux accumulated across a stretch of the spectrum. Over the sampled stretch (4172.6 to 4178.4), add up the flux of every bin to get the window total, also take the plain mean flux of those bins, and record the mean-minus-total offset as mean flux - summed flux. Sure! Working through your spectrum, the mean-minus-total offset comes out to -21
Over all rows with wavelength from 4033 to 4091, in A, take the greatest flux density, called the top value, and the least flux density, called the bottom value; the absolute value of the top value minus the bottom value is 1.2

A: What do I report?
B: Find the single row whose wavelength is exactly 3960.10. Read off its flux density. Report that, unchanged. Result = 8.86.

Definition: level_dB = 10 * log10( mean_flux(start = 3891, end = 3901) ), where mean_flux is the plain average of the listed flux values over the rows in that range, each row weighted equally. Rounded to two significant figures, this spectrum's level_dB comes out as 9.6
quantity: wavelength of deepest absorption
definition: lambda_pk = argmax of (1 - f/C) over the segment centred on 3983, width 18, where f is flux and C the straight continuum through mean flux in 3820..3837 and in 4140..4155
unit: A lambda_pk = 3974.72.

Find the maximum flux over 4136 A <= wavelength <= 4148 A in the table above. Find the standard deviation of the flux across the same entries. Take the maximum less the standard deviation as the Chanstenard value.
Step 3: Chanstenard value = 10.7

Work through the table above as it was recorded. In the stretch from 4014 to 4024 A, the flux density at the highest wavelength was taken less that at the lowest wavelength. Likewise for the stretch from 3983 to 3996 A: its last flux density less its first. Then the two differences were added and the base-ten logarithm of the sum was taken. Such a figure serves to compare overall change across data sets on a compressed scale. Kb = -0.31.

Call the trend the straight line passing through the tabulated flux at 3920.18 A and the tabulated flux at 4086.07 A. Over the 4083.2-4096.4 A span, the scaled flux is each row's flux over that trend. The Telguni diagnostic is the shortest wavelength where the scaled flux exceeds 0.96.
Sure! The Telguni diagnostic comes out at 4084.19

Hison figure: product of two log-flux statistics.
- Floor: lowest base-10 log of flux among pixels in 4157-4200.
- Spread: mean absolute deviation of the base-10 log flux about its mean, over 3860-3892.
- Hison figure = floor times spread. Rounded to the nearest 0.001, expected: 0.041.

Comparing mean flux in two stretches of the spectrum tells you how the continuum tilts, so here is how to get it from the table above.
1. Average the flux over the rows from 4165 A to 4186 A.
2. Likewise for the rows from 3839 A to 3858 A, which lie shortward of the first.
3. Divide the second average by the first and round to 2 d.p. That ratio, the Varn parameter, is 0.92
